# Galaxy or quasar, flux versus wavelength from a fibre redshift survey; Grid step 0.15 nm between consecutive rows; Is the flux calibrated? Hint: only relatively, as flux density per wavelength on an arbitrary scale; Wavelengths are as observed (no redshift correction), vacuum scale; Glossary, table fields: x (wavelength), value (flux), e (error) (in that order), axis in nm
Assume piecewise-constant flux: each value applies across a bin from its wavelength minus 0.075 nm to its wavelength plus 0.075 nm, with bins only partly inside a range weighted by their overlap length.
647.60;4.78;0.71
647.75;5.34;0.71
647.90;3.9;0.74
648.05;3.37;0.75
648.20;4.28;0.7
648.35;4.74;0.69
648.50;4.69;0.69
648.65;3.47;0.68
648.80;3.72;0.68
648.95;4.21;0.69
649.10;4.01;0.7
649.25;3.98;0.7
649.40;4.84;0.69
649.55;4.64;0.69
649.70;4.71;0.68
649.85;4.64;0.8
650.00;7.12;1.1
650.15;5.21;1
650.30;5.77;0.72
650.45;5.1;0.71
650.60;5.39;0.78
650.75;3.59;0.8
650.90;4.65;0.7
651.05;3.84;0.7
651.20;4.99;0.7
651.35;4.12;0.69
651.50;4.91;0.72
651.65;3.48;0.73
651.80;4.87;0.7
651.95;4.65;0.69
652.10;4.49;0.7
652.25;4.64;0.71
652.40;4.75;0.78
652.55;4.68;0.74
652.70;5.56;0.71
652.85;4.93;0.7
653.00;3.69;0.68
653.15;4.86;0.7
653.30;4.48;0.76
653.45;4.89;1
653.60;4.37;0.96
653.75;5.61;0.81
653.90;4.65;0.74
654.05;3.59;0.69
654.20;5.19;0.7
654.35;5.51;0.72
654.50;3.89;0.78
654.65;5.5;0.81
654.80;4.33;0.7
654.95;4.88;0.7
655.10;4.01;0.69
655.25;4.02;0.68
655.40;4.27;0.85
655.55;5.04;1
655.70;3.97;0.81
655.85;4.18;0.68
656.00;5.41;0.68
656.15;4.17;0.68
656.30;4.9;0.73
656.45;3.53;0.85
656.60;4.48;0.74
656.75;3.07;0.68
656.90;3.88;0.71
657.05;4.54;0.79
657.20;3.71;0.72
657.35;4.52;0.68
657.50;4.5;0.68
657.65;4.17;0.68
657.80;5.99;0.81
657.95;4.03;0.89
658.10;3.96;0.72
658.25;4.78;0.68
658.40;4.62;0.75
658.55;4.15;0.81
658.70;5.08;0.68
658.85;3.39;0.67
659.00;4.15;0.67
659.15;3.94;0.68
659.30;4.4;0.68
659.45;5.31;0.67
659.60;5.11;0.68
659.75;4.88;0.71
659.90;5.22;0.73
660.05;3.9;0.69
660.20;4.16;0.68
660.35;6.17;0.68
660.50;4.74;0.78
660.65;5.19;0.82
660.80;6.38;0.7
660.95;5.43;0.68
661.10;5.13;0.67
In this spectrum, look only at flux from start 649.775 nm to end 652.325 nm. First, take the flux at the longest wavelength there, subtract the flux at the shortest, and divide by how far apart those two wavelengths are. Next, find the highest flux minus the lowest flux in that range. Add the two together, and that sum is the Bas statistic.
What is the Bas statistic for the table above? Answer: 3.6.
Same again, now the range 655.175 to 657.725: 2.4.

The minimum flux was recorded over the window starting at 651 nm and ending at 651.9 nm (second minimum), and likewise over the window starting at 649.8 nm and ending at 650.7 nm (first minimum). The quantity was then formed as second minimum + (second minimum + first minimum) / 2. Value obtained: 7.5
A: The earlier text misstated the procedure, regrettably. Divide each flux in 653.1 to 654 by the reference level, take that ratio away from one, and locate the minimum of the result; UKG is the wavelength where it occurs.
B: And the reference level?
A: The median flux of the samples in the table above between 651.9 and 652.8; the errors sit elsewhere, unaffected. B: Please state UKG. 653.75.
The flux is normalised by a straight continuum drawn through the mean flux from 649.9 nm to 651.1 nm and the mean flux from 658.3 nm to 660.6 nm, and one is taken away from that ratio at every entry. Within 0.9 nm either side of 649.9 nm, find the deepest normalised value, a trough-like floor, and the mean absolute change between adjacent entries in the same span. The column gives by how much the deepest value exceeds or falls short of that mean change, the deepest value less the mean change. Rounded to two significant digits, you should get -0.45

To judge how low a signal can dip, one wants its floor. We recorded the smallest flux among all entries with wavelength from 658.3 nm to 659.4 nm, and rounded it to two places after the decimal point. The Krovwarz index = 3.39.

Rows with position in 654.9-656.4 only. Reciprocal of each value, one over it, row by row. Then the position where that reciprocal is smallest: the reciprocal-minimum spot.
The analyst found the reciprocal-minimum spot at 656.00 nm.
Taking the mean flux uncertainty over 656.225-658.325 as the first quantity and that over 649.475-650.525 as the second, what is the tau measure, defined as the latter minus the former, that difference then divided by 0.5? 0.15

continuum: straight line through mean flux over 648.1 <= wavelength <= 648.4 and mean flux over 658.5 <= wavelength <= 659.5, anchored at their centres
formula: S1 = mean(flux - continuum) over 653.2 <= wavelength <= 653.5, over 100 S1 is 0.003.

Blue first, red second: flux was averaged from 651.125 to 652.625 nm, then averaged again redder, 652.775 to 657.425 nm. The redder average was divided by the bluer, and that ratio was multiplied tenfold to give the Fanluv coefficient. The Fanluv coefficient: 9.8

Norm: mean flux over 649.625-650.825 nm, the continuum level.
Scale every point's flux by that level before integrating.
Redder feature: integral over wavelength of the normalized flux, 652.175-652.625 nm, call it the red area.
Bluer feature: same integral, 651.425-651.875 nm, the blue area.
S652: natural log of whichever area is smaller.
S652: -0.96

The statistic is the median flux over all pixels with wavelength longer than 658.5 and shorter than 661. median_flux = 4.88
